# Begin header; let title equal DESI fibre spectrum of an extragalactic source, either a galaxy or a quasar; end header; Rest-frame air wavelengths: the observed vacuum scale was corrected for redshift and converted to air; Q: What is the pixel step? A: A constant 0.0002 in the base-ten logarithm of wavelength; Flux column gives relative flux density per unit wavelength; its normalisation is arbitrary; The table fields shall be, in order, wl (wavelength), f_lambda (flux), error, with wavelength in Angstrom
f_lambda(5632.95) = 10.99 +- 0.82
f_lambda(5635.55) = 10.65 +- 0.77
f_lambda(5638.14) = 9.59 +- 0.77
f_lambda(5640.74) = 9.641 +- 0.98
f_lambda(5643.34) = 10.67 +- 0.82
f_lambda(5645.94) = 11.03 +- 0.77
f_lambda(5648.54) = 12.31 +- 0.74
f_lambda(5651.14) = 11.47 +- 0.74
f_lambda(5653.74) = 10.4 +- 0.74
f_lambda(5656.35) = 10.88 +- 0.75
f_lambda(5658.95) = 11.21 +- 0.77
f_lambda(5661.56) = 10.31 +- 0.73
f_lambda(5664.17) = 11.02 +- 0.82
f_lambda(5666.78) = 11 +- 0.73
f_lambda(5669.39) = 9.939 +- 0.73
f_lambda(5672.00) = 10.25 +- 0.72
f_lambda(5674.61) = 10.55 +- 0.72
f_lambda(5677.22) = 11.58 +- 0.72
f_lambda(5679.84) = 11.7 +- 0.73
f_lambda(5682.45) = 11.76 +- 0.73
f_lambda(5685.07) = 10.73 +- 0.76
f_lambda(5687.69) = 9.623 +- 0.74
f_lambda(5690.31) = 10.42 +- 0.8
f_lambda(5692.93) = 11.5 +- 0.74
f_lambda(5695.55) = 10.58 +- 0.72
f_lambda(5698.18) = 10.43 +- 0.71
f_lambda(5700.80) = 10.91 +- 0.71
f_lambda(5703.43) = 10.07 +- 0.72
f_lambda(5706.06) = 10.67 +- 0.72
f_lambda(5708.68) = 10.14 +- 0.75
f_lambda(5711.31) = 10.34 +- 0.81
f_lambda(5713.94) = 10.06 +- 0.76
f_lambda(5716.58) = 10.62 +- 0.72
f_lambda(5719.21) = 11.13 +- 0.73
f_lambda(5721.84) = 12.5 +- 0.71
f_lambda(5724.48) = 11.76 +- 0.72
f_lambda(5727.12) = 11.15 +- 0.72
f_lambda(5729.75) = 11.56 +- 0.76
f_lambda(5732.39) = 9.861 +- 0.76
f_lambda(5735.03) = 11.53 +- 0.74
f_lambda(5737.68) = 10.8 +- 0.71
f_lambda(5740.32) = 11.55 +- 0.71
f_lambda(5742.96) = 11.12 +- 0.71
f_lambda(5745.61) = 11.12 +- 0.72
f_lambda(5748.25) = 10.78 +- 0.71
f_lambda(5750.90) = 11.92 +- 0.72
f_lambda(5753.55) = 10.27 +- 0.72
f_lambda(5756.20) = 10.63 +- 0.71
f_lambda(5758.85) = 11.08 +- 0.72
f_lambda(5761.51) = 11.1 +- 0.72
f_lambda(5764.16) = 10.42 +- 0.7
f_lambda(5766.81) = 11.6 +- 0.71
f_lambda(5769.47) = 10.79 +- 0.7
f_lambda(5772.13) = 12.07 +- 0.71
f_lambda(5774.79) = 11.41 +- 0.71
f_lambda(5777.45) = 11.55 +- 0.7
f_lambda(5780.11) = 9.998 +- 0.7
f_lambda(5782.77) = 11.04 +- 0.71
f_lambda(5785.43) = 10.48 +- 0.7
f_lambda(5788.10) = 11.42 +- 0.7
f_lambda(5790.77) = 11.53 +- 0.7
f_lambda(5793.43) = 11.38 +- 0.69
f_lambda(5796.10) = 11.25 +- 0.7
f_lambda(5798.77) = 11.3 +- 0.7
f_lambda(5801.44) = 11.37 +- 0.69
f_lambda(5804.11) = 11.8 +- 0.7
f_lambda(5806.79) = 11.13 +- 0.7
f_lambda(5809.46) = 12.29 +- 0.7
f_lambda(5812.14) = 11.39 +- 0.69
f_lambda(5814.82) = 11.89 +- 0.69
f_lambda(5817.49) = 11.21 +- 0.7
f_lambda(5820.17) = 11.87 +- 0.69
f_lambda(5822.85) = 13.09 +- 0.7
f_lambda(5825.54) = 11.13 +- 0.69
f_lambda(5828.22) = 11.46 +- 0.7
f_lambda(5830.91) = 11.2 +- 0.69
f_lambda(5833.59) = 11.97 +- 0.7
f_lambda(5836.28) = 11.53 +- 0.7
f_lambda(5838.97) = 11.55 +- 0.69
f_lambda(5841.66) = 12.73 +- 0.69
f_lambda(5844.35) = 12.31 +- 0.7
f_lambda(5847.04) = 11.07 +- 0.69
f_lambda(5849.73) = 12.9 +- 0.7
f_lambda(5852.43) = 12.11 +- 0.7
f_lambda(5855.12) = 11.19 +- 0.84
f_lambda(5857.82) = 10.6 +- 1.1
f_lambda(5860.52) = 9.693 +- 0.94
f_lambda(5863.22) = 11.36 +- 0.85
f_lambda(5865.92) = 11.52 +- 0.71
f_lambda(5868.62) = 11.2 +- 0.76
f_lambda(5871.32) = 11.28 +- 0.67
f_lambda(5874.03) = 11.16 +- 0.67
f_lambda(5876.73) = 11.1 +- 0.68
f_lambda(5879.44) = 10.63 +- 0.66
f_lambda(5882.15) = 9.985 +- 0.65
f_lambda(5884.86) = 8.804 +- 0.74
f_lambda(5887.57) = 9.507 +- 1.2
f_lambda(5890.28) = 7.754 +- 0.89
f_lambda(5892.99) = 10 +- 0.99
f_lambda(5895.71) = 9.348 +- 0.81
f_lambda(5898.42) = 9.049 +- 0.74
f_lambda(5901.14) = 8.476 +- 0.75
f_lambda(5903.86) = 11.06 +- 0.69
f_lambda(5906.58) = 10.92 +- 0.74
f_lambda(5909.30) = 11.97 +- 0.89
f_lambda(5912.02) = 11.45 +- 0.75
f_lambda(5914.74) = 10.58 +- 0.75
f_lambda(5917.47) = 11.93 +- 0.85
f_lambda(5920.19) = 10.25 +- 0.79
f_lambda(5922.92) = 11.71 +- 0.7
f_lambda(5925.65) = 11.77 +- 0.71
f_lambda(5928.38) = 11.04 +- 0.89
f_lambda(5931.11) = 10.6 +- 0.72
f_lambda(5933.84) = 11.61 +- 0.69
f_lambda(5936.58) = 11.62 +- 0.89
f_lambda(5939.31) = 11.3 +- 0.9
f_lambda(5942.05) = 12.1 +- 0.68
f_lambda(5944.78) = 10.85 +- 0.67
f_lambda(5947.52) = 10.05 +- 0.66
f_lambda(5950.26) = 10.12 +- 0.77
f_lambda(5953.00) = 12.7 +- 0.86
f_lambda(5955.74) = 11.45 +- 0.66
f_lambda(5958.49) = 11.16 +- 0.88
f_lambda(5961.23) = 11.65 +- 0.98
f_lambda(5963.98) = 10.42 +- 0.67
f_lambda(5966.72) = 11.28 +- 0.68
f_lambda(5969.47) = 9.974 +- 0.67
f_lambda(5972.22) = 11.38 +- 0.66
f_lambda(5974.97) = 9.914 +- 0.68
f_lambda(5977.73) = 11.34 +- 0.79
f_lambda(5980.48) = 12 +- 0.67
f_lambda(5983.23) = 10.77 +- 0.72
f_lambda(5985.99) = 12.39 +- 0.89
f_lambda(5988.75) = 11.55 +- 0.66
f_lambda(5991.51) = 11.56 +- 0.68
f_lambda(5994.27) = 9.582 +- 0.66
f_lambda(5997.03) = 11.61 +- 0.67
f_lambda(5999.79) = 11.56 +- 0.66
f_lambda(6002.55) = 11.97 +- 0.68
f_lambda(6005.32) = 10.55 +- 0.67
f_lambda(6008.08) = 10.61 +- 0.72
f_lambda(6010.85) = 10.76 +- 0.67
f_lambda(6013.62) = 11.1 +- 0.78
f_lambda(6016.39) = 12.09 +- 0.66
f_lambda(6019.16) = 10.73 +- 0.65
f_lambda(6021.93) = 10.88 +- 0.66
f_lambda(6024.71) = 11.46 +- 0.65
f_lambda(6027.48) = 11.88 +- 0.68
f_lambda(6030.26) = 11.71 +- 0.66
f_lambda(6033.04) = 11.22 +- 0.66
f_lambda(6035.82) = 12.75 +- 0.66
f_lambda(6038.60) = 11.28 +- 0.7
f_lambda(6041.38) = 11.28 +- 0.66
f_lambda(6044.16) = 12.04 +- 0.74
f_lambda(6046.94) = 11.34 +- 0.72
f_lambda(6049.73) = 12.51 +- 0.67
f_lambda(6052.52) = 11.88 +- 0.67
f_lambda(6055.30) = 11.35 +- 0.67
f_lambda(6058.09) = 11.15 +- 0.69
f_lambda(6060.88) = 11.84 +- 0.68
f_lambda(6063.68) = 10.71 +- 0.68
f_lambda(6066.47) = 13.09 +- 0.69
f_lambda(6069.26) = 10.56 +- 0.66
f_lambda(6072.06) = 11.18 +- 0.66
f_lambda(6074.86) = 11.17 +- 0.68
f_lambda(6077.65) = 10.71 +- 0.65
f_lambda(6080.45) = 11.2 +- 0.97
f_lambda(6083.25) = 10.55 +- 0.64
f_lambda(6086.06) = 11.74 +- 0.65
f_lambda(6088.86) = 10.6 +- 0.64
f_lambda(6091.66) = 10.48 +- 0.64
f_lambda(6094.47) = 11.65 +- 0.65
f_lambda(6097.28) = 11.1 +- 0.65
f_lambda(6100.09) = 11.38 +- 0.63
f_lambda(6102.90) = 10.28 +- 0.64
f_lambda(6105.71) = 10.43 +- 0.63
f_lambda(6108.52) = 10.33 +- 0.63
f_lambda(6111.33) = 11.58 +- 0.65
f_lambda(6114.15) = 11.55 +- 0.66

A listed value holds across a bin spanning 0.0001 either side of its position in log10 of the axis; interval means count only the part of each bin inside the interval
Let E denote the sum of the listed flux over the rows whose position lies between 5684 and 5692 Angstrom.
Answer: 30.8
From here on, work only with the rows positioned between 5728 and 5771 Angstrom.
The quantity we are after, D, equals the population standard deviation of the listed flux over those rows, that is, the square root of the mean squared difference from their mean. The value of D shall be 0.54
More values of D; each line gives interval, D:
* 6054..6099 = 0.65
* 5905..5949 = 0.62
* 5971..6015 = 0.74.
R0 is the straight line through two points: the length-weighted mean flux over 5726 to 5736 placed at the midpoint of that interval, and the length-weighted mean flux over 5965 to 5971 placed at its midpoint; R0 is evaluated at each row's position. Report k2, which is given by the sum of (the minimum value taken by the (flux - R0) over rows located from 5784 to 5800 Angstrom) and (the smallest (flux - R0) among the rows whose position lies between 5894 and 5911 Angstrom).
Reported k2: -2.7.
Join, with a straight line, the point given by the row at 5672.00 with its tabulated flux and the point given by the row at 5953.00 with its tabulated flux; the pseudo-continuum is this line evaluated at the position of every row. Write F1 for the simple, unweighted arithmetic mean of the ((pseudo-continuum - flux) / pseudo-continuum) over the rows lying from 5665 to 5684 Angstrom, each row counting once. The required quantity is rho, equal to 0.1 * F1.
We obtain -0.0068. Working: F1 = -0.068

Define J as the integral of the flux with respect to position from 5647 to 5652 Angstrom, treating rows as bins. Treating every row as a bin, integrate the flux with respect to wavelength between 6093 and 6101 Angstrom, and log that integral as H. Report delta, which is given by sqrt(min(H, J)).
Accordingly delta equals 7.7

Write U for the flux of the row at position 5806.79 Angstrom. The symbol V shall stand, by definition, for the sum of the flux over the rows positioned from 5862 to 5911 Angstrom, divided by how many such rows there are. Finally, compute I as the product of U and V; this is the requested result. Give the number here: 114.5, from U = 11.13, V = 10.3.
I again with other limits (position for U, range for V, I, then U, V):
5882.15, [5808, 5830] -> 117.7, 9.985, 11.8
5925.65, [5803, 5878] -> 136.1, 11.77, 11.6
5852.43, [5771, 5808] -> 136.4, 12.11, 11.3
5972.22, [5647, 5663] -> 126.3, 11.38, 11.1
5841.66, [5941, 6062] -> 144.0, 12.73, 11.3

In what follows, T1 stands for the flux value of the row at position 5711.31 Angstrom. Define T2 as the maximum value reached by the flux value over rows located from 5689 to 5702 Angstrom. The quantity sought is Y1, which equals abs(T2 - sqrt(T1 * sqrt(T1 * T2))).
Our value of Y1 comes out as 0.9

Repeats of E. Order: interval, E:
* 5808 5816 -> 35.6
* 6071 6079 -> 33.1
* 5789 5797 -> 34.2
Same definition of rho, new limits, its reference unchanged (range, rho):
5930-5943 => 0.0089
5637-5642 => 0.0035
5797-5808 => -0.0001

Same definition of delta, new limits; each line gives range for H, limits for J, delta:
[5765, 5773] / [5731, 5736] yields 7.3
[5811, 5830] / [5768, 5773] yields 7.5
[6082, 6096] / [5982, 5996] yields 12.4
